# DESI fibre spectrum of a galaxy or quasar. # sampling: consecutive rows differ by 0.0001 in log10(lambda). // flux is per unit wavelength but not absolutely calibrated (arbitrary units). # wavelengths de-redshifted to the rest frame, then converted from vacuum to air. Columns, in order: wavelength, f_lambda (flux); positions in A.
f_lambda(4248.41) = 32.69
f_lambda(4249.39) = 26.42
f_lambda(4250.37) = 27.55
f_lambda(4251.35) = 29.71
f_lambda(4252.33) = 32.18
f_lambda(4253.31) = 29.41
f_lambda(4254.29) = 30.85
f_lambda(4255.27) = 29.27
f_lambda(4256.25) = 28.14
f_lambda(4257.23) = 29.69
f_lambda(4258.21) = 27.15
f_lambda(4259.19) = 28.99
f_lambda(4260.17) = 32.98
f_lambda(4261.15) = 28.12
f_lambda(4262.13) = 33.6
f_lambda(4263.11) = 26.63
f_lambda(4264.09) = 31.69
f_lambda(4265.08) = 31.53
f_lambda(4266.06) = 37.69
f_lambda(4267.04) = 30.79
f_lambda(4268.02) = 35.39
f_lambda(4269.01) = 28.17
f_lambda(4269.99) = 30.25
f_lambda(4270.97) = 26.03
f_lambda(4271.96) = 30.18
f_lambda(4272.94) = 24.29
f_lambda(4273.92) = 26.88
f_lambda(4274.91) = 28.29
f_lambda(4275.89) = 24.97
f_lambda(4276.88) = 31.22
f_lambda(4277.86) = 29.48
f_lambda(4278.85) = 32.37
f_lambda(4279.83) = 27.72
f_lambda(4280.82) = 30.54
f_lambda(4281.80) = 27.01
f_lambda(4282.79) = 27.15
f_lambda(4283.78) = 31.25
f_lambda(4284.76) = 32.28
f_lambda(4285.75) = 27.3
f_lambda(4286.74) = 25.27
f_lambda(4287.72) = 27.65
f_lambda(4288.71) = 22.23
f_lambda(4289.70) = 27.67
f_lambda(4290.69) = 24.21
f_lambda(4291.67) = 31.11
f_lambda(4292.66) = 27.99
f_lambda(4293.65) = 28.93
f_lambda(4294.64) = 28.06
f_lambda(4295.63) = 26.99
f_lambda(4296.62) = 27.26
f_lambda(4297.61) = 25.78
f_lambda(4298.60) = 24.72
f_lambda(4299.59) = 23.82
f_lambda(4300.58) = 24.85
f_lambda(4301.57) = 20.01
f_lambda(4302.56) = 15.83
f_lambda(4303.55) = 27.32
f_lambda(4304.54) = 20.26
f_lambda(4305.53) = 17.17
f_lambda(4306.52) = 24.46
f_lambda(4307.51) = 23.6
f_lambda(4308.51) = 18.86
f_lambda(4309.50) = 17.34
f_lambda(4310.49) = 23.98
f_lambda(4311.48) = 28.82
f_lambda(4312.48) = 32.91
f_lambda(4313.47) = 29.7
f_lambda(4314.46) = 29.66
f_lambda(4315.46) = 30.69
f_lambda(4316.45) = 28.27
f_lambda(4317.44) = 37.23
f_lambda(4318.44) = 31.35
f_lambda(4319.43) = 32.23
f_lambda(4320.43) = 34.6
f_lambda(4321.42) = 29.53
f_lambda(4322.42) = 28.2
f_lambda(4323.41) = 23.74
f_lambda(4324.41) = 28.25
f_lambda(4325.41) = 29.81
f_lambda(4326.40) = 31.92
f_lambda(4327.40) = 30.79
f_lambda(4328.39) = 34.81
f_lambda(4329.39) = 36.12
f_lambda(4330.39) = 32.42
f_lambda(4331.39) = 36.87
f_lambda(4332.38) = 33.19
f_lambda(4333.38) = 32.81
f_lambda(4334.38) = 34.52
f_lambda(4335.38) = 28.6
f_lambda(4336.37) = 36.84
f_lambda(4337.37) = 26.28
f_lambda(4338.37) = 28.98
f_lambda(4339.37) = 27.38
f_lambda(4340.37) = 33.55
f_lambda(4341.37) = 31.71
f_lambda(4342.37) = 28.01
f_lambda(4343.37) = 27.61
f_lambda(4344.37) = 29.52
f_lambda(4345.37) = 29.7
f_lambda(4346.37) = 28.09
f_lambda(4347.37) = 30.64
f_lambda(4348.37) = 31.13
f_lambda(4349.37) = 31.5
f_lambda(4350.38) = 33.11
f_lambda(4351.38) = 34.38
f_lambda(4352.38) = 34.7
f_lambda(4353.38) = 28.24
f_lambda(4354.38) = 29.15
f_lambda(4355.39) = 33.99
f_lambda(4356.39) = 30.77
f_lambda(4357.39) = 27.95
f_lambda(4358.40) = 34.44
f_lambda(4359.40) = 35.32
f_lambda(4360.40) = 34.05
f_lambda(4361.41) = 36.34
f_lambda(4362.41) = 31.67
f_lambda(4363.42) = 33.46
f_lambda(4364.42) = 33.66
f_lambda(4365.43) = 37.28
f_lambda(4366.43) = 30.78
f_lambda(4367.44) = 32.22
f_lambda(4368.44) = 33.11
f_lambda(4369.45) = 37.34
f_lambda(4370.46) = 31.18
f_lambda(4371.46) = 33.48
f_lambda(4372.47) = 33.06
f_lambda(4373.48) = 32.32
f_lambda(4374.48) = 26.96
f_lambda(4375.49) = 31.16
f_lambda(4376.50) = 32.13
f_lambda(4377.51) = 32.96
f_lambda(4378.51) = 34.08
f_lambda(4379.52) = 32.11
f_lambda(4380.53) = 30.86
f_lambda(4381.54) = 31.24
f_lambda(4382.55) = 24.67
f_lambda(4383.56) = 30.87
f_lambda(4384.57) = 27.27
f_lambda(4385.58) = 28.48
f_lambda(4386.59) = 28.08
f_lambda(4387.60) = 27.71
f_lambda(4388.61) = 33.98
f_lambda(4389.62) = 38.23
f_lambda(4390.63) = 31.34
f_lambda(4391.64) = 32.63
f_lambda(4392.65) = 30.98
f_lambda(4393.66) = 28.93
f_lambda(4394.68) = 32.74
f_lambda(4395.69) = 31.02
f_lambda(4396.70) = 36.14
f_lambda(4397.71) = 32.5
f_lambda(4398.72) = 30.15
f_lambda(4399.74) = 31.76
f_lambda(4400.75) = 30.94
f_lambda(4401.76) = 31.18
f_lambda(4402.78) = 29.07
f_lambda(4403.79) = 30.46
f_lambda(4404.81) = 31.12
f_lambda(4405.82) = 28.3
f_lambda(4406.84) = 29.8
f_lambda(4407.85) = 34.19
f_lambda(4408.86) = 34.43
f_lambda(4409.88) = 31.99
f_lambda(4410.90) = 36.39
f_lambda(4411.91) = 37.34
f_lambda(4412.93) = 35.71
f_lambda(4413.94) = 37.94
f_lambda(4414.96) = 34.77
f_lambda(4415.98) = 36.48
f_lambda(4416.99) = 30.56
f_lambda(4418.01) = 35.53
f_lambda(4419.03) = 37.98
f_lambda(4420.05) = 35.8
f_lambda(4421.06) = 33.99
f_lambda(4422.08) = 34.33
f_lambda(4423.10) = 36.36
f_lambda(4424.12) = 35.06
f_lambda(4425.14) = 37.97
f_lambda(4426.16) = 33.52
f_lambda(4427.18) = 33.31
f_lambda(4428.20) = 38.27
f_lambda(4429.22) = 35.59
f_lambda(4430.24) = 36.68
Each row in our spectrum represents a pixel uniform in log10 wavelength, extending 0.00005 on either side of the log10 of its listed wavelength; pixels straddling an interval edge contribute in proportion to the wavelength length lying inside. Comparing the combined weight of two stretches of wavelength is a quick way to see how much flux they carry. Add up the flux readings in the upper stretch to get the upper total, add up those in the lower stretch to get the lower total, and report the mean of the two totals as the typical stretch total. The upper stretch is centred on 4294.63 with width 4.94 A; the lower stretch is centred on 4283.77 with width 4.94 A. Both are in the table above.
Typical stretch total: 142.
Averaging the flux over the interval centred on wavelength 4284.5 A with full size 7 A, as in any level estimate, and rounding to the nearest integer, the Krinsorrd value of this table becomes 28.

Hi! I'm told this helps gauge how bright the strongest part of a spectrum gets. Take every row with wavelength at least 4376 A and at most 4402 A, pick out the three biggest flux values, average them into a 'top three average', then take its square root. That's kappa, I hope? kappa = 6.01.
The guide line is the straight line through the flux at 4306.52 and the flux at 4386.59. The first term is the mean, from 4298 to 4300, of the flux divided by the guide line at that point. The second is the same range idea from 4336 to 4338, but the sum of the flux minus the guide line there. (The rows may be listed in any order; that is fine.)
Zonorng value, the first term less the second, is -10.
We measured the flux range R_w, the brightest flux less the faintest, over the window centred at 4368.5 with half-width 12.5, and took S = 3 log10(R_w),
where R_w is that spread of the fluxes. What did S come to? 3.0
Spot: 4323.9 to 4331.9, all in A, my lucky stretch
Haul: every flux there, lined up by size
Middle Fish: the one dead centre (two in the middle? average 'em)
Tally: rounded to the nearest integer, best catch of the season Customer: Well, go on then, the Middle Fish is 32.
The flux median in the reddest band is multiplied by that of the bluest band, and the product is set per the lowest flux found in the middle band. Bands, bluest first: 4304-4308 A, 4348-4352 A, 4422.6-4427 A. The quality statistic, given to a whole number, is 25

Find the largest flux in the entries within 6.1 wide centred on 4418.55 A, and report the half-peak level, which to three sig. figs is 19.0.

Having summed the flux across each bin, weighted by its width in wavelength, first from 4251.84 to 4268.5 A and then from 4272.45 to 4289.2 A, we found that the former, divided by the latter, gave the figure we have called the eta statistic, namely 1.10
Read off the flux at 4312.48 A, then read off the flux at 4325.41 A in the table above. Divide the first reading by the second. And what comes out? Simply 1.10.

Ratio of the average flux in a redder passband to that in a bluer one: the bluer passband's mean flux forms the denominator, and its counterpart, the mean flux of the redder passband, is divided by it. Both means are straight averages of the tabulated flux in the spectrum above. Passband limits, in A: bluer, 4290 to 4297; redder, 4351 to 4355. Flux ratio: 1.14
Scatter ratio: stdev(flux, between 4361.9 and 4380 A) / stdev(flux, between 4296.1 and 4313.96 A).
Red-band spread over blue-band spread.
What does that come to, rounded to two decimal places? 0.49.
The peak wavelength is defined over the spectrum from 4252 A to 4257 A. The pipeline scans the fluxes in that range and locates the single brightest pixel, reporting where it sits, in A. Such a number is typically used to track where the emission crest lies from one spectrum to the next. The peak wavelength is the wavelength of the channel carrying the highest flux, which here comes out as 4252.33 A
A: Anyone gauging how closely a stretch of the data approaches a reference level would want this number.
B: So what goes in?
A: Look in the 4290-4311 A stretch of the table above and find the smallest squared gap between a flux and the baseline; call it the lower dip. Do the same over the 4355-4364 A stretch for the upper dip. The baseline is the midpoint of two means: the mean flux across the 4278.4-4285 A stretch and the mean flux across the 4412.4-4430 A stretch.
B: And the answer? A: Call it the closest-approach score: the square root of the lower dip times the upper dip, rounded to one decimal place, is 1.3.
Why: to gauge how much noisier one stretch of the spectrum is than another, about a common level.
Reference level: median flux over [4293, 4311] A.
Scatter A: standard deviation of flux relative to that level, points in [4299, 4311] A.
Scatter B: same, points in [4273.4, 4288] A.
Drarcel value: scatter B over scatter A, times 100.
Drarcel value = 66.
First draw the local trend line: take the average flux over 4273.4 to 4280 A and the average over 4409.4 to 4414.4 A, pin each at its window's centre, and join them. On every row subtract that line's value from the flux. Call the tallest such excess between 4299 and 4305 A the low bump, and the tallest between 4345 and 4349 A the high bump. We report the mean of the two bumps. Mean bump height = -2.1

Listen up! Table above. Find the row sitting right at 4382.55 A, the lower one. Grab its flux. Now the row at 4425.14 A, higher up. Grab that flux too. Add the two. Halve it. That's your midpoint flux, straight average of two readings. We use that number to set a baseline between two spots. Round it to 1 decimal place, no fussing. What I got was 31.3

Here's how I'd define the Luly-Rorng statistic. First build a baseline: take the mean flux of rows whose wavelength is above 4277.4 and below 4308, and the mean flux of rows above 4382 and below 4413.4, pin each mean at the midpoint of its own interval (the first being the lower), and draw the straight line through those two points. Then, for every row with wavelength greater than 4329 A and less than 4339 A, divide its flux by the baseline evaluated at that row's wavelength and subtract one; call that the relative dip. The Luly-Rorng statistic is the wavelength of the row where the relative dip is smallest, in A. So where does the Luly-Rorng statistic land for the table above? 4337.37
